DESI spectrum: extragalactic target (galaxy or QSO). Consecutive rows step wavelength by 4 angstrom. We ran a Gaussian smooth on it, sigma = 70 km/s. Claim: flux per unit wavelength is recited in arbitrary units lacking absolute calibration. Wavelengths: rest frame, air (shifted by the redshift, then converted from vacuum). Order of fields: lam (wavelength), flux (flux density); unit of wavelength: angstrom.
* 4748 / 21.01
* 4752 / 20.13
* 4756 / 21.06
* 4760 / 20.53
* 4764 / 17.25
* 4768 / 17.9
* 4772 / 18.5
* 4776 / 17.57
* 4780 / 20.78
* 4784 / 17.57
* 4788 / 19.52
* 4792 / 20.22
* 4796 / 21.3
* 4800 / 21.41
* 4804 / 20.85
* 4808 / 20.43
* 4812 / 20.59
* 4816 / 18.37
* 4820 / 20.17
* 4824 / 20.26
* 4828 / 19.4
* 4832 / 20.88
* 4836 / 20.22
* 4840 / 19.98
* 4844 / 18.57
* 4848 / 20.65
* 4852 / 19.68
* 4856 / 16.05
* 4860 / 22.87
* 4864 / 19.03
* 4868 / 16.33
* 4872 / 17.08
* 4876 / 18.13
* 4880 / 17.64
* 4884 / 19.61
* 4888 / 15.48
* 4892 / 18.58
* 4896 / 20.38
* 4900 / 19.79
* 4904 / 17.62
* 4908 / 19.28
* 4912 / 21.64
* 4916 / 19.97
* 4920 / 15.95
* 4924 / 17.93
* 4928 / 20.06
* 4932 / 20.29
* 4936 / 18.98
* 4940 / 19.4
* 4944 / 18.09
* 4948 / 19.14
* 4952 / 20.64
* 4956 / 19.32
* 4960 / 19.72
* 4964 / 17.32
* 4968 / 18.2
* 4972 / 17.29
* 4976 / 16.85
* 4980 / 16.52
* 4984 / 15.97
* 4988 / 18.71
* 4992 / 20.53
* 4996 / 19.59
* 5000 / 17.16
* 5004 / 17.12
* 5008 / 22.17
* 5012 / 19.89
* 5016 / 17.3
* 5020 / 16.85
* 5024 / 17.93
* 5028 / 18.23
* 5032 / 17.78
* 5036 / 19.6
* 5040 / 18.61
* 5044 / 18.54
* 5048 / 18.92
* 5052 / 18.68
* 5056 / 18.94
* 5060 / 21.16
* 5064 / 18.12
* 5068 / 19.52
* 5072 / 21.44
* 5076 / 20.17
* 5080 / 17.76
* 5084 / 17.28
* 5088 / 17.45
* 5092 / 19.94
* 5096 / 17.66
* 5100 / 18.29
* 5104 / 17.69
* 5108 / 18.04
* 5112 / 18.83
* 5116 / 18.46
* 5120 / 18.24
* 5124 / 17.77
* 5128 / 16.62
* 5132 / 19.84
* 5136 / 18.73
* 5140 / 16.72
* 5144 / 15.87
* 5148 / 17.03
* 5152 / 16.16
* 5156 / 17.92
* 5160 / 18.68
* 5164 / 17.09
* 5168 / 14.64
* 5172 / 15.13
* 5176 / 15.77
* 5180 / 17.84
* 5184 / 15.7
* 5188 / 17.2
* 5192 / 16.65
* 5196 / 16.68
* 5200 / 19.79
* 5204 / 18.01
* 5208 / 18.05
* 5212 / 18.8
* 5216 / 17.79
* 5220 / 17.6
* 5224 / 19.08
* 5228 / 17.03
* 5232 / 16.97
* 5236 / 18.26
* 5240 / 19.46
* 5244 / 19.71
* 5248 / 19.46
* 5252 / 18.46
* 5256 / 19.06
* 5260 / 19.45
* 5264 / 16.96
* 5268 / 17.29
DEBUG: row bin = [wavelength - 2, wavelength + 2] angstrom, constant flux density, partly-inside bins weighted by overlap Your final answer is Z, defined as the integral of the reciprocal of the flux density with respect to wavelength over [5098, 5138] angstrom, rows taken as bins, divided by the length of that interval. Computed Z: 0.0549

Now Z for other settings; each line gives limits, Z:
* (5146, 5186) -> 0.0606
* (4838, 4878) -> 0.0537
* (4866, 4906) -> 0.0557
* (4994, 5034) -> 0.0547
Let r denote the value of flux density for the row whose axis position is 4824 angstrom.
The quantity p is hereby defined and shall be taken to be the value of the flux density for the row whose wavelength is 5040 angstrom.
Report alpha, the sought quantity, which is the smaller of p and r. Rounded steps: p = 18.61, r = 20.26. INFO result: 18.6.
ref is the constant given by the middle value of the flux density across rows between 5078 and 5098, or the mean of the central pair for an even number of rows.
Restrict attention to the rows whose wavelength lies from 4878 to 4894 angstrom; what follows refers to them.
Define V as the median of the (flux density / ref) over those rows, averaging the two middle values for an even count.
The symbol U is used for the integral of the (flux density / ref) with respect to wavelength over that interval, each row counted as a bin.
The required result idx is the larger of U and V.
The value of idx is 16.2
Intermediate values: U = 16.2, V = 1.03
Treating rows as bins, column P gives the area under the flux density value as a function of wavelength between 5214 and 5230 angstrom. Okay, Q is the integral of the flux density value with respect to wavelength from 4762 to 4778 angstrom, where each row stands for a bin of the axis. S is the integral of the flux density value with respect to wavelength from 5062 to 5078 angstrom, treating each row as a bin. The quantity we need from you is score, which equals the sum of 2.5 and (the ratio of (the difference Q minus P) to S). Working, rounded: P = 286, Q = 285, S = 317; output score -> 2.50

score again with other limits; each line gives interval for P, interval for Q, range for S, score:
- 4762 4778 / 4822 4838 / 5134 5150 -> 2.64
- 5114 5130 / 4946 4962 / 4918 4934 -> 2.60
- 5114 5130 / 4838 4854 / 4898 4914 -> 2.60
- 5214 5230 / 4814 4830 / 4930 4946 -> 2.59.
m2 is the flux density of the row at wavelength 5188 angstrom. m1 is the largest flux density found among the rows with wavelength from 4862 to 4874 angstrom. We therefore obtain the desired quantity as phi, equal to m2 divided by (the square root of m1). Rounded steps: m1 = 19.03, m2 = 17.2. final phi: 3.94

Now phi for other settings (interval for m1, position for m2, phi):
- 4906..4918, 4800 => 4.60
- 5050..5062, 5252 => 4.01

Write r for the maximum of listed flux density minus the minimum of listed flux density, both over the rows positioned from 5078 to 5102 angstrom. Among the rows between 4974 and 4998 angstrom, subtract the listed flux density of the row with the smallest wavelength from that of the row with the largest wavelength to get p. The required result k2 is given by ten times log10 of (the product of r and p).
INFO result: 9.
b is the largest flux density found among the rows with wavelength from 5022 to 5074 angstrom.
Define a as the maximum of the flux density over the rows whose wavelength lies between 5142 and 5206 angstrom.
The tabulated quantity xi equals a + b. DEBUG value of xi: 41.2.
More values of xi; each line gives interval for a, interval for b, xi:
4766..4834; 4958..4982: 41.1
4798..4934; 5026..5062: 44.0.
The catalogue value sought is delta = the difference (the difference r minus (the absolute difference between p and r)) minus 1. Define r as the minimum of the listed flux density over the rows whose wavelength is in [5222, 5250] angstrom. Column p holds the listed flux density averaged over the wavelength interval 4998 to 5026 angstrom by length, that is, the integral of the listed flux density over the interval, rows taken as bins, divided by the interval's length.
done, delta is 14.6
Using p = 18.3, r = 16.97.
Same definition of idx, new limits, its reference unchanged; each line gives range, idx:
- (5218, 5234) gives 16.0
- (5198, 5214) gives 16.9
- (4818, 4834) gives 18.3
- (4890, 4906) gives 17.3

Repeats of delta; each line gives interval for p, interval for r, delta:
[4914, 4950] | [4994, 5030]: 13.8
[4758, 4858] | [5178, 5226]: 10.9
